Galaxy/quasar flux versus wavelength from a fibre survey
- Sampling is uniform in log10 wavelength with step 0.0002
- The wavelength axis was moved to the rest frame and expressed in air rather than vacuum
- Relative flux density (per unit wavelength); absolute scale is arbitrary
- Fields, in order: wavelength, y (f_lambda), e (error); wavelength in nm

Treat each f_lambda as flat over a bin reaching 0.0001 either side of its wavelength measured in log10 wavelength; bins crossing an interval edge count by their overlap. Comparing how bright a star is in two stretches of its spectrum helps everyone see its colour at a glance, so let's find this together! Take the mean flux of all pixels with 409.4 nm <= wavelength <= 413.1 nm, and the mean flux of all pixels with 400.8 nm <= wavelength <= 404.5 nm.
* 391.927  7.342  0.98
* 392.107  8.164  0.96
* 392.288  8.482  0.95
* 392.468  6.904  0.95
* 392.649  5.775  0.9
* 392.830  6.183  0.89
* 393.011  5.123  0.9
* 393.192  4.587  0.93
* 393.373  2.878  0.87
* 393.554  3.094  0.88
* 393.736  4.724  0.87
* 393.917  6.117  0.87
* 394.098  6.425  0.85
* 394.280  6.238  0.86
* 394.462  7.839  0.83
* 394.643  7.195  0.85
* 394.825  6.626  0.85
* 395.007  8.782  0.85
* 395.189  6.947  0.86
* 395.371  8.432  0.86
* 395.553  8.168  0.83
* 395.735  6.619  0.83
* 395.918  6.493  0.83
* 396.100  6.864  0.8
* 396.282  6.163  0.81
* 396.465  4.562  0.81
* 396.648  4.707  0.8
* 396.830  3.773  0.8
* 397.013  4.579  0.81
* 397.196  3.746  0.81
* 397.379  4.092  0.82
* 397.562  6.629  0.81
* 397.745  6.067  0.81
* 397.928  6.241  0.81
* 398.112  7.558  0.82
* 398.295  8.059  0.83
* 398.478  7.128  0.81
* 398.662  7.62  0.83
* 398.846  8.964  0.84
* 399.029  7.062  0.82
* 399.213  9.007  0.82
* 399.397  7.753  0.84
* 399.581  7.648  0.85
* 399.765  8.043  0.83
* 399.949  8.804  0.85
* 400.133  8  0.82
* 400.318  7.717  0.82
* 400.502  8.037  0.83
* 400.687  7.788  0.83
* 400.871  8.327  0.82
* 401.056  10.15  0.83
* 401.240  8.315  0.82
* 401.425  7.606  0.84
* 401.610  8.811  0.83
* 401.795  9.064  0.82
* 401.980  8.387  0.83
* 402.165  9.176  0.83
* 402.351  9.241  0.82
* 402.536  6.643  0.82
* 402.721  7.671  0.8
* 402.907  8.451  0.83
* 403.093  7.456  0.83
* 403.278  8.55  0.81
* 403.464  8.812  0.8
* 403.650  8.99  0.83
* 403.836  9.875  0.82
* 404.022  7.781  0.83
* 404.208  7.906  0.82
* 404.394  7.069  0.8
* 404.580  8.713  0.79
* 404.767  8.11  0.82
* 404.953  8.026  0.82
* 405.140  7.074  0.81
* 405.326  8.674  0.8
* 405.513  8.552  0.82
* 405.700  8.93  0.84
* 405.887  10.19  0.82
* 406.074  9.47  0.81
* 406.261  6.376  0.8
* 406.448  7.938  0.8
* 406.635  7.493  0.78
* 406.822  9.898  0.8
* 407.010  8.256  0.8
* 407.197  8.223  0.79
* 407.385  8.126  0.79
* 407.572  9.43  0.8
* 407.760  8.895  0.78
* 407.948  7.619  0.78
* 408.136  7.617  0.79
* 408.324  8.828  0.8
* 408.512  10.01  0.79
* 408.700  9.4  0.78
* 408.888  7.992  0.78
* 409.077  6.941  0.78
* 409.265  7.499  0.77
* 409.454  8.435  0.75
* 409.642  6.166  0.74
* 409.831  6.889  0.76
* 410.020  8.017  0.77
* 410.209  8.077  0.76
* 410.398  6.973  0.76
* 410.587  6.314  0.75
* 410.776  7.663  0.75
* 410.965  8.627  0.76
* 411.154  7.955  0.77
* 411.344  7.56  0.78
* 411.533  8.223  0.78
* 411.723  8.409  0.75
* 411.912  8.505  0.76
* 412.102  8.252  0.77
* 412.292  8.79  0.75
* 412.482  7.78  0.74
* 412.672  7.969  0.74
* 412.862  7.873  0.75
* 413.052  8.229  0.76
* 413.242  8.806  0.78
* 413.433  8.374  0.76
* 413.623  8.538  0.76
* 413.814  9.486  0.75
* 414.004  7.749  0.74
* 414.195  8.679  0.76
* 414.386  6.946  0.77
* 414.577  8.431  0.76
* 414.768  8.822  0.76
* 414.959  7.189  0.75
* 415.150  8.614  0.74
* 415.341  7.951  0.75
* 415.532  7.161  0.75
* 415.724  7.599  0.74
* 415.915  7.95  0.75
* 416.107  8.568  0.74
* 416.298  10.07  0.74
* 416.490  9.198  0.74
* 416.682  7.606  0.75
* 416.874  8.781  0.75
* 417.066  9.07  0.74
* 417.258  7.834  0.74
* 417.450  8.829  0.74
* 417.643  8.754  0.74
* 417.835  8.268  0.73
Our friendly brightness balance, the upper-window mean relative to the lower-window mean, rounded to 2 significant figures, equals 0.93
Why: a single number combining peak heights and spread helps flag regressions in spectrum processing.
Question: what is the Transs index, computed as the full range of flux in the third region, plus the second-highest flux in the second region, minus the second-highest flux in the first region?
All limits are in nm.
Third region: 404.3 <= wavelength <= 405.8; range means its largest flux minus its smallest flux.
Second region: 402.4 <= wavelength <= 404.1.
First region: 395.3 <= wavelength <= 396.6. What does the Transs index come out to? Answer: 2.7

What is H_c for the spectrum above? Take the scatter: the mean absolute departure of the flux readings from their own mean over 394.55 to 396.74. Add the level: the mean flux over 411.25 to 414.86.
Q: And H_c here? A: 9.22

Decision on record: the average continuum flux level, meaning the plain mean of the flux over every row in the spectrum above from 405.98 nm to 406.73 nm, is 7.8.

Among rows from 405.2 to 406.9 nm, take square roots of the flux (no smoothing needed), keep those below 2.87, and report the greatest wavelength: 406.635 nm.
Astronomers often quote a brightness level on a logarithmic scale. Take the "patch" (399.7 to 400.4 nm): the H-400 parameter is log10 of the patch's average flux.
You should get 0.911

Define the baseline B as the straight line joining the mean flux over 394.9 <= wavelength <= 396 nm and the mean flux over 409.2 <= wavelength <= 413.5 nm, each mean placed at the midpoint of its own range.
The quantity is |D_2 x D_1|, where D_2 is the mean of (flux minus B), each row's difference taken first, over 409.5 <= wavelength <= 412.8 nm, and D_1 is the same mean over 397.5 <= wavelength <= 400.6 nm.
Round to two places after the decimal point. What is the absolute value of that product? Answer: 0.00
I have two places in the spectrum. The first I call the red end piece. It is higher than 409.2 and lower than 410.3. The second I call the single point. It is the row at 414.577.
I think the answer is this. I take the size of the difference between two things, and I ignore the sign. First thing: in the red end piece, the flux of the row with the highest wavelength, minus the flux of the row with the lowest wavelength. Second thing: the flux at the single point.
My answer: 7.9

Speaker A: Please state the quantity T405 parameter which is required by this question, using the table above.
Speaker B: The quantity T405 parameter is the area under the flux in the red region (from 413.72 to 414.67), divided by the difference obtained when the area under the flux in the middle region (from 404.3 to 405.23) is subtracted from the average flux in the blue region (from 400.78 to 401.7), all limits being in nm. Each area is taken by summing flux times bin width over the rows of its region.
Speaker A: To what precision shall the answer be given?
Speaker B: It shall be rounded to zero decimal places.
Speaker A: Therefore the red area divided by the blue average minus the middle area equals 6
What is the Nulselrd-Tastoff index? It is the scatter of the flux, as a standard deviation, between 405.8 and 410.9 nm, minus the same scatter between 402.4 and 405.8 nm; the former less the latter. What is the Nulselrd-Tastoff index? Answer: 0.32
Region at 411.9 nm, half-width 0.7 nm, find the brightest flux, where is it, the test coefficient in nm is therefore 412.292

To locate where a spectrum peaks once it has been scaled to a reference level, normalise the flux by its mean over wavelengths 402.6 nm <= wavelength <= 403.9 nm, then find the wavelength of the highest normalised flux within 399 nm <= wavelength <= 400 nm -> 399.213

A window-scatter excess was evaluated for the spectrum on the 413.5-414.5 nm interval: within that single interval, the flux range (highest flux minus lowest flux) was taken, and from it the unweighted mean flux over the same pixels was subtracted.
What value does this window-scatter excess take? -5.7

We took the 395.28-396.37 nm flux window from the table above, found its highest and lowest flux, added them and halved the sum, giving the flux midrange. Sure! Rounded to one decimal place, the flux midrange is 7.3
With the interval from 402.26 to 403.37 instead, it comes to 7.9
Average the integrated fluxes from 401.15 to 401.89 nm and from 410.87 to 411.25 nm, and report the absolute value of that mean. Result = 4.7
